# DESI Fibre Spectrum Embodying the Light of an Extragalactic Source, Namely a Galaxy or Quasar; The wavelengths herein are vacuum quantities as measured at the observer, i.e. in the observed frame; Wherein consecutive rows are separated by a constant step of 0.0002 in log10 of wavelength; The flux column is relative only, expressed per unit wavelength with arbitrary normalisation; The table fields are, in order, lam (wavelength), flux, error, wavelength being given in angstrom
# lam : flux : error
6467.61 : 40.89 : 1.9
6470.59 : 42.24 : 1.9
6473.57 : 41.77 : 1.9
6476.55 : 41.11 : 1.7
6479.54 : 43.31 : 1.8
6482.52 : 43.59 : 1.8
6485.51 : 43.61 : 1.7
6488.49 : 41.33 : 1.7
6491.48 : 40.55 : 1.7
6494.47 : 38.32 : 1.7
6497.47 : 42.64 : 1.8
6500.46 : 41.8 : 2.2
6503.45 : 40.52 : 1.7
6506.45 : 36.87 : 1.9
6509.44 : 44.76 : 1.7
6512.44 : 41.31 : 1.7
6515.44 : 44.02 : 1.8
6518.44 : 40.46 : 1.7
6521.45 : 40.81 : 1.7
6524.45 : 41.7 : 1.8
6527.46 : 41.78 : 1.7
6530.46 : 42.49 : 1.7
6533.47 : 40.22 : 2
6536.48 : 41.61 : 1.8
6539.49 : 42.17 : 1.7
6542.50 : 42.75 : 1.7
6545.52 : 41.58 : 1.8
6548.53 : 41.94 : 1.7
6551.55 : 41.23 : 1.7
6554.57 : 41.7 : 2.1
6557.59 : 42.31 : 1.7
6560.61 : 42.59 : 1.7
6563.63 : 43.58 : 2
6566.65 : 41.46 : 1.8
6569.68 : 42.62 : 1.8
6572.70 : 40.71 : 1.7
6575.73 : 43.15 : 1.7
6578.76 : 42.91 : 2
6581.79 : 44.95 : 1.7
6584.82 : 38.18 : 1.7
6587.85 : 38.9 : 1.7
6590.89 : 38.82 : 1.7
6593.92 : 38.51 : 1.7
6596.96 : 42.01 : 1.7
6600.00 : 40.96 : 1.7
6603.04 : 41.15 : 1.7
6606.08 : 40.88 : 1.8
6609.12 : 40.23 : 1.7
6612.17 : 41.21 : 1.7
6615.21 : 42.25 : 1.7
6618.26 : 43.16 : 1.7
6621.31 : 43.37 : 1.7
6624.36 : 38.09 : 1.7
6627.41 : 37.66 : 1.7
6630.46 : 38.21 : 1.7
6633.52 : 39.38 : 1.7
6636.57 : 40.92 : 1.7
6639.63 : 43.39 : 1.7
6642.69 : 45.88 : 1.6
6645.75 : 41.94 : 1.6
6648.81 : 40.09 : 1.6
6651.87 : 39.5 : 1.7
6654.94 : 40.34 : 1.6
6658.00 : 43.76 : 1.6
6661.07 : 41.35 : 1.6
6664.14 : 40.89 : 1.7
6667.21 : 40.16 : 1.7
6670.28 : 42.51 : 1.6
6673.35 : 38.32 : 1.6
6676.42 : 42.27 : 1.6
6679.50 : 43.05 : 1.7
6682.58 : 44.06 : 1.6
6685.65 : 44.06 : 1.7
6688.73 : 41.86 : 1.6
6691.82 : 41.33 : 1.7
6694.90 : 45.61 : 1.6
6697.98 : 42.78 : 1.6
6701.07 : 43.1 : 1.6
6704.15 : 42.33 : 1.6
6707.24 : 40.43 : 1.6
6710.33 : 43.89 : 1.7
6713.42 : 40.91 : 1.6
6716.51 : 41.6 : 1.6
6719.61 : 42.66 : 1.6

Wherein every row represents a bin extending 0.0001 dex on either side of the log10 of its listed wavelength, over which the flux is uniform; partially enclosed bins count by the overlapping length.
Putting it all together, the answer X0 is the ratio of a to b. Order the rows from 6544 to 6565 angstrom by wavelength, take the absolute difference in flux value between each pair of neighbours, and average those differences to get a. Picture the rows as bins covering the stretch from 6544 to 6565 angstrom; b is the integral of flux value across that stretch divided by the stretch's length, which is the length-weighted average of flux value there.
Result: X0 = 0.014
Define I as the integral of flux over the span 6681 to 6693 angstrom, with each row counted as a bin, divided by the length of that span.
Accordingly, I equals 42.9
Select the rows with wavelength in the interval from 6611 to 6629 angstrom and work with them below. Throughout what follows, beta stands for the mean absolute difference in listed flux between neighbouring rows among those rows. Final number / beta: 1.6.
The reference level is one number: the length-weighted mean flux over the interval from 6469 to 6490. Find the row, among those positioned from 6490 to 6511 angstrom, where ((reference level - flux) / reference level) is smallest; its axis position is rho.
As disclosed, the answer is 6509.44 angstrom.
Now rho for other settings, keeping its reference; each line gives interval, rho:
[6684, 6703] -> 6694.90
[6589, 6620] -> 6618.26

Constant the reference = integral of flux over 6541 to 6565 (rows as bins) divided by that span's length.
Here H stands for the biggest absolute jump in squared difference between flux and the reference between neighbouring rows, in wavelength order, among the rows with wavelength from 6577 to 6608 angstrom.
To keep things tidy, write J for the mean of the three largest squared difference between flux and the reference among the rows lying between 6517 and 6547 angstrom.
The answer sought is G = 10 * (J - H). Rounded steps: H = 14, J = 2.9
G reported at -106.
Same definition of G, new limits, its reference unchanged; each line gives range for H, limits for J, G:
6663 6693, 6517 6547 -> -121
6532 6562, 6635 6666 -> 49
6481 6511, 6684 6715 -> -194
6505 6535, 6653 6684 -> -142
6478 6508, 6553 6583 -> -216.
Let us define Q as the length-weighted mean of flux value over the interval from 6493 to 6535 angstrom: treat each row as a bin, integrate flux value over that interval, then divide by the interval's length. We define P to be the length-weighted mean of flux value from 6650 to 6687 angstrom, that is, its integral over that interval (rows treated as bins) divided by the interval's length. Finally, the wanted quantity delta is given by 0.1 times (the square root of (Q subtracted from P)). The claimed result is 0.064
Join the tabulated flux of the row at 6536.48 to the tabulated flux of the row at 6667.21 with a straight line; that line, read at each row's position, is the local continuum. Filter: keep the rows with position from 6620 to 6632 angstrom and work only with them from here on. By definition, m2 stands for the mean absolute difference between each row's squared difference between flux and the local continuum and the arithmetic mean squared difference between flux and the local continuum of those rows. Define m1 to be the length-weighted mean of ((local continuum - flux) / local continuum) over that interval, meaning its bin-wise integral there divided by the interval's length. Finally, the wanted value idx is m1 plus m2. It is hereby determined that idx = 1.0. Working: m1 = 0.033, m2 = 0.98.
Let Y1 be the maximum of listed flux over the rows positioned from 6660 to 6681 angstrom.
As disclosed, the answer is 43.05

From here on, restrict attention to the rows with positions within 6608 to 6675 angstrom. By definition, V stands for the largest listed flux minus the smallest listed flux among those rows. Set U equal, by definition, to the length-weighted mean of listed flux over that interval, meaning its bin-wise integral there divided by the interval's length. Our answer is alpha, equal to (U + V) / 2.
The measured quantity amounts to 24.6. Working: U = 41.0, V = 8.2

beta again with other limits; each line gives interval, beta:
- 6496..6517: 3.3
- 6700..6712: 2.0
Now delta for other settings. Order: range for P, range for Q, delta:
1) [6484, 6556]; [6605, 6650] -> 0.062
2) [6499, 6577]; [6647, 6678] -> 0.092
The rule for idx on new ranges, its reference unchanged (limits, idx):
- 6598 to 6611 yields 0.1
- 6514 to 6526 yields 1.4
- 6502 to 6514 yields 8.4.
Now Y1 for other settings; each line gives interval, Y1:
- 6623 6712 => 45.88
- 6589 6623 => 43.37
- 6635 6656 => 45.88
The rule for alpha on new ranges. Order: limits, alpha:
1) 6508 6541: 23.2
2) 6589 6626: 23.1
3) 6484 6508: 23.7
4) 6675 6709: 24.0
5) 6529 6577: 22.7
